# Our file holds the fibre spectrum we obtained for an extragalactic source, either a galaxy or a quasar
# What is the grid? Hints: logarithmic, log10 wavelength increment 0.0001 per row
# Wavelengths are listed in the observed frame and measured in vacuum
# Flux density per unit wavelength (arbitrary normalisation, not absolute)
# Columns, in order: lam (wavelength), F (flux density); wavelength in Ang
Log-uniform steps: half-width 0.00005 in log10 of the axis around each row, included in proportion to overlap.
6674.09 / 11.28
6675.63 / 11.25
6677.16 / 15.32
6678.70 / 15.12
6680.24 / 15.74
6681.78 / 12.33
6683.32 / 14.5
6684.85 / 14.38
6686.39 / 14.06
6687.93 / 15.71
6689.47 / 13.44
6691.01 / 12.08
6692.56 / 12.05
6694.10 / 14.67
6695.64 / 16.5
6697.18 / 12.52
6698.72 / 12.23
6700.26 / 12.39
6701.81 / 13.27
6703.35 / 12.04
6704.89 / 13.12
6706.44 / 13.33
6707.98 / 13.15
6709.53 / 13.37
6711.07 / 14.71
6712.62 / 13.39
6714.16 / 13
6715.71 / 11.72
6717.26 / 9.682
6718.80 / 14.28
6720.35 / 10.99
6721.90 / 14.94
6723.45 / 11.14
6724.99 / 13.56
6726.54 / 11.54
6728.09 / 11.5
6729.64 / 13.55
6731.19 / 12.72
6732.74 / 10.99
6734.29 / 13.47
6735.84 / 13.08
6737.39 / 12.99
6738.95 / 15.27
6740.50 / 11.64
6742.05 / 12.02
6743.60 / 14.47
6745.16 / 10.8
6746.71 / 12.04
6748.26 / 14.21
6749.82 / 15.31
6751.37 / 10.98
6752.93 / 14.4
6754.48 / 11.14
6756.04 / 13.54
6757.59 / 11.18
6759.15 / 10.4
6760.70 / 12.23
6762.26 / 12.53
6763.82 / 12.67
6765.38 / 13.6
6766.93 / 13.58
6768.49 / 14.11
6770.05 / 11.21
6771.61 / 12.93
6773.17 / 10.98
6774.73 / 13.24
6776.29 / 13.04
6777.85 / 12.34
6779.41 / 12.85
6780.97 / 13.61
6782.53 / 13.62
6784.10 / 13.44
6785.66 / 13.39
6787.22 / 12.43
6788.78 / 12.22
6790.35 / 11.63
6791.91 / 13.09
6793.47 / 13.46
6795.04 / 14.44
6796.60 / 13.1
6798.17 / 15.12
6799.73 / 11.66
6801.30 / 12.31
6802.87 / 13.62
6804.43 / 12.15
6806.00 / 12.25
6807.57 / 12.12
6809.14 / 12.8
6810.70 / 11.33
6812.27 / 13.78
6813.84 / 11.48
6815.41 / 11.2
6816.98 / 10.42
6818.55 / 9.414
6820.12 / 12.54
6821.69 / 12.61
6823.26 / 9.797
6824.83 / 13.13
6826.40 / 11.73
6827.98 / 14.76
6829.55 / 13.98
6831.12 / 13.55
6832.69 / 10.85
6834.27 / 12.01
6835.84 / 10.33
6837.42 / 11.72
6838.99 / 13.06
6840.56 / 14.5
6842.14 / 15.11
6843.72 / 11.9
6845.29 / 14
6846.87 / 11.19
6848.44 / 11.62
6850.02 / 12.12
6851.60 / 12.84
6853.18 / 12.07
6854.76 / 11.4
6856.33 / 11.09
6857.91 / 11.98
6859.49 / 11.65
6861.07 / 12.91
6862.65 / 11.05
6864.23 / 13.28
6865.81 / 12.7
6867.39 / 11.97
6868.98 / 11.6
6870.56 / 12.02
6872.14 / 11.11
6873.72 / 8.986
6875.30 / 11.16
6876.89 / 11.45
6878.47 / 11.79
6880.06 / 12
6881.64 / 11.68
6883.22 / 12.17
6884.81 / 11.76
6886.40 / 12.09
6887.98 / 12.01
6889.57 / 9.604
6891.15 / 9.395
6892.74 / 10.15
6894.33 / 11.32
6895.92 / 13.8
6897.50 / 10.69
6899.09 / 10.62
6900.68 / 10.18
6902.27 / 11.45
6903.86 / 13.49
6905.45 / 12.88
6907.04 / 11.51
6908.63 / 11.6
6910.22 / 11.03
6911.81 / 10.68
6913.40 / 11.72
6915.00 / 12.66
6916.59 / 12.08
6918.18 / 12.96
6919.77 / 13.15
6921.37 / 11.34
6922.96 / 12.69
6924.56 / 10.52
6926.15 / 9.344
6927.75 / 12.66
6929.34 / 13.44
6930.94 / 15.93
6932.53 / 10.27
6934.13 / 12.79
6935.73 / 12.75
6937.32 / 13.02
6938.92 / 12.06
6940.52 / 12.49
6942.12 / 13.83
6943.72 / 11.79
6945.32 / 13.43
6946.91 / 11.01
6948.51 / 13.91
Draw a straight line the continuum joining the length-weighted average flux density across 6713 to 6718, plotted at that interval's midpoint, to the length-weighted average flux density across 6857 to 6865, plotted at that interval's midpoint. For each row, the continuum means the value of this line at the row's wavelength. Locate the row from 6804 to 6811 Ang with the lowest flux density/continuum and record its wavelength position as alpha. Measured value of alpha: 6810.70 Ang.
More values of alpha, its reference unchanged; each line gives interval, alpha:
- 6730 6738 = 6732.74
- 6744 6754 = 6745.16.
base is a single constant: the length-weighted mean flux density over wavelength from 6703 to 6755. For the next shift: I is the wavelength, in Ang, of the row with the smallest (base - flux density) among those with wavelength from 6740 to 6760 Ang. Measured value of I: 6749.82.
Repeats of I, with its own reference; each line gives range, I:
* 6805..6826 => 6812.27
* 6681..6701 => 6695.64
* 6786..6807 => 6798.17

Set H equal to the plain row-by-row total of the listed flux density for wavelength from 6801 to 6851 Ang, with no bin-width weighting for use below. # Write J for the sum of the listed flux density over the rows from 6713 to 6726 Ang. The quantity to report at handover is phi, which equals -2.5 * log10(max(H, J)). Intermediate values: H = 393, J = 99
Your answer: -6.5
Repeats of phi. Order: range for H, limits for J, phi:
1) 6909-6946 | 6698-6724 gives -6.1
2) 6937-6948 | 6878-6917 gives -6.1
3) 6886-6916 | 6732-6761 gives -6.0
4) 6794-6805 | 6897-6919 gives -5.5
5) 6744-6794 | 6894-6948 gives -6.5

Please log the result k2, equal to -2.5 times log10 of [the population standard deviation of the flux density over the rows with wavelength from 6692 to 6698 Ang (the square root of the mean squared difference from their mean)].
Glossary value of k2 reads -0.6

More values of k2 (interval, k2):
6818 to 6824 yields -0.4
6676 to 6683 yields -0.3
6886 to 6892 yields -0.3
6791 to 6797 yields 0.6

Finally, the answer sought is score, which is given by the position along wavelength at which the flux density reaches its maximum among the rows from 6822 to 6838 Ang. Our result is 6827.98 Ang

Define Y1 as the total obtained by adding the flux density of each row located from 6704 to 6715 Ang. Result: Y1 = 94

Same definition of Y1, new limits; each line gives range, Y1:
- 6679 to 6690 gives 100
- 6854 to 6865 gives 83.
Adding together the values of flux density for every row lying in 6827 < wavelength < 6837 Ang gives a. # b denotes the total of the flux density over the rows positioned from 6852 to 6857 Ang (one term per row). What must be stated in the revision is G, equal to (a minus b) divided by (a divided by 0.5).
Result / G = 0.3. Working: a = 75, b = 35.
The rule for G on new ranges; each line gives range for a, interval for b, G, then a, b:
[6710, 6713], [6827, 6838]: -1.1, 28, 87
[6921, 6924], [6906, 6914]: -0.7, 24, 57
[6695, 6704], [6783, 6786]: 0.3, 79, 27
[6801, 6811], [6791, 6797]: 0.2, 87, 54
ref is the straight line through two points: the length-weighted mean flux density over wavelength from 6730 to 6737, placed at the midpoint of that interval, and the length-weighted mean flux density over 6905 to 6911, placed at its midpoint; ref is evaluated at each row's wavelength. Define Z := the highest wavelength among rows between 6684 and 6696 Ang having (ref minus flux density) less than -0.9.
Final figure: 6695.64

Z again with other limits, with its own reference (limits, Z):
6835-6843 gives 6842.14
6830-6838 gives 6831.12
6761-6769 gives 6768.49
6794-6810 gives 6802.87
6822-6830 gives 6829.55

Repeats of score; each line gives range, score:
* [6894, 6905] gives 6895.92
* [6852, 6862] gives 6861.07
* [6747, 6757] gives 6749.82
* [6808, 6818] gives 6812.27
